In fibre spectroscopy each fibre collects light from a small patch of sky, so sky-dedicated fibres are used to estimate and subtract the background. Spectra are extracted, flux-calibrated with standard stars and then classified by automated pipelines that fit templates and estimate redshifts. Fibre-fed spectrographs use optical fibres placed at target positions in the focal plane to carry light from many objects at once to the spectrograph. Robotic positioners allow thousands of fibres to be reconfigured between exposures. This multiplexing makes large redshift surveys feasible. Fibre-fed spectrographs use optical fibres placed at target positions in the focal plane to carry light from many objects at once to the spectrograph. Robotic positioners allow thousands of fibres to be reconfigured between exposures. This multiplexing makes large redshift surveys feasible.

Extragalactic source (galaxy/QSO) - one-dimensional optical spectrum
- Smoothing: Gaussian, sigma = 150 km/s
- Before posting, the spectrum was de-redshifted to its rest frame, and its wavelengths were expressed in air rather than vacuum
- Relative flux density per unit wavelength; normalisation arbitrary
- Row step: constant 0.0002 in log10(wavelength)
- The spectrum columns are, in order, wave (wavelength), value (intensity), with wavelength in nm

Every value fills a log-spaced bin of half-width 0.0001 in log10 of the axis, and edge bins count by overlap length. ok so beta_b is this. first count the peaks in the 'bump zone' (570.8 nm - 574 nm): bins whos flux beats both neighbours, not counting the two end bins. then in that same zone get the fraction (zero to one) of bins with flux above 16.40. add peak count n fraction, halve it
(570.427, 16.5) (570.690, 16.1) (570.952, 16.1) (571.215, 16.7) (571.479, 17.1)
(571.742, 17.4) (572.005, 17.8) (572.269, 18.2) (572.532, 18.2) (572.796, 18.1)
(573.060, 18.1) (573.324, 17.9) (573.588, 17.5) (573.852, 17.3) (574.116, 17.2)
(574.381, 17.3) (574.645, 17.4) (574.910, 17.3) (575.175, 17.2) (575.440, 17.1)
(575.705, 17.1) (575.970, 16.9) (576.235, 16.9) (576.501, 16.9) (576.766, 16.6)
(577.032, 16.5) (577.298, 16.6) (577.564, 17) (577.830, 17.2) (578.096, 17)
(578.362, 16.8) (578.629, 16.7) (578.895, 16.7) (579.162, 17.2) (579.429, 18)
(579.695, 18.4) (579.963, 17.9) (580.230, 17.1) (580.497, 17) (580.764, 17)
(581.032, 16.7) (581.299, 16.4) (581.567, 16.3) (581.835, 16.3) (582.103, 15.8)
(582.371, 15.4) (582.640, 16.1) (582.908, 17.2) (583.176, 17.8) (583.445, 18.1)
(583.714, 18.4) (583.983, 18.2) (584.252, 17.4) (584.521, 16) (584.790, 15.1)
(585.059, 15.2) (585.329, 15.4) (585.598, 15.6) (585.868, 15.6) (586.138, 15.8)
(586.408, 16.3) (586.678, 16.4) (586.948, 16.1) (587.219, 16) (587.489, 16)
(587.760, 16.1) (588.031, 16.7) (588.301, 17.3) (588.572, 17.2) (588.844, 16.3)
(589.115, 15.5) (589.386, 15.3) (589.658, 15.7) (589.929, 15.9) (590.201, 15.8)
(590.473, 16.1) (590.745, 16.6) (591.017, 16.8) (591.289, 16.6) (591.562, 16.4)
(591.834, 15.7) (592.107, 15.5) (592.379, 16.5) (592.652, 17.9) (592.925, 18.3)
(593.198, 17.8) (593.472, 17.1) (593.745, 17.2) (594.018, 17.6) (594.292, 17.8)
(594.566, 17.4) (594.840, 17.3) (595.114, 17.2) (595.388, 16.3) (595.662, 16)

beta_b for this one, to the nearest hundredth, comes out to 0.46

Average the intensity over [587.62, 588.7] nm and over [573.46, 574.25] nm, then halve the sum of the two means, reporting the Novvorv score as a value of 17.1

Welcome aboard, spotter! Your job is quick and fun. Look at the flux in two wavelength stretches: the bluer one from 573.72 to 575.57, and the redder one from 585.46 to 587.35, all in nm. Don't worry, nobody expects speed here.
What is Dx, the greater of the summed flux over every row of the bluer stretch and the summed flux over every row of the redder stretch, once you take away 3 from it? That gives 118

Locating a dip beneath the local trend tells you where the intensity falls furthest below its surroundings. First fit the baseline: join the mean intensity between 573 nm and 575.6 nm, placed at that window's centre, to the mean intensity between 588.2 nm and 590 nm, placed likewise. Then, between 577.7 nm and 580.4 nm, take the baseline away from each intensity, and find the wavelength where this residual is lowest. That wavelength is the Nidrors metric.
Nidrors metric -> 578.629 nm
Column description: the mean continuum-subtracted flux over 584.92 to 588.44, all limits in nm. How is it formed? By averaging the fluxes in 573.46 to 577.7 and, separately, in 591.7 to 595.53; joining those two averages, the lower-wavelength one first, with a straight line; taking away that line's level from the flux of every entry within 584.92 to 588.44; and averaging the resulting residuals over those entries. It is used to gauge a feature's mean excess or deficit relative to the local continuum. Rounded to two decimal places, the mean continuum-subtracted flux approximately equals -1.05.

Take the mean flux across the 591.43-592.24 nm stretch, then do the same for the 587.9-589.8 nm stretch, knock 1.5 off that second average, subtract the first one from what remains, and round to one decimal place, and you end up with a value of -1.1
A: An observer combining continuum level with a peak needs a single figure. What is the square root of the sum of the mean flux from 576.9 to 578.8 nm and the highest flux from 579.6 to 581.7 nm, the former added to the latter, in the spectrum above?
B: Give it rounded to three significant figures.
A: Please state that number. 5.94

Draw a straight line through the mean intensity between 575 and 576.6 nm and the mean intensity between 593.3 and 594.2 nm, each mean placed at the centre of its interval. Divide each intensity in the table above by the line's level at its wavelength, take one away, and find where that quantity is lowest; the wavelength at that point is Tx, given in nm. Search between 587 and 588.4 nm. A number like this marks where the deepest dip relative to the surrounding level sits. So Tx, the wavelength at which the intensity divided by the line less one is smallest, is 587.489 nm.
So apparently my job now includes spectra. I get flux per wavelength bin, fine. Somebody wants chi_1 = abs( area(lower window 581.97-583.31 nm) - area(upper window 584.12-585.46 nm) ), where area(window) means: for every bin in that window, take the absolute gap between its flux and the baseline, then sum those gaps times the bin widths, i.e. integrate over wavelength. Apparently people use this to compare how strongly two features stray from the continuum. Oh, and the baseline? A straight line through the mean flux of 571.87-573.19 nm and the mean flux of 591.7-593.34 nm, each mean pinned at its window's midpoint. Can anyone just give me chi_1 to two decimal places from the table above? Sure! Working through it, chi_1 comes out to 0.53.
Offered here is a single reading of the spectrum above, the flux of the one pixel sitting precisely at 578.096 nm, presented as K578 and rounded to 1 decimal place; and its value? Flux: 17.0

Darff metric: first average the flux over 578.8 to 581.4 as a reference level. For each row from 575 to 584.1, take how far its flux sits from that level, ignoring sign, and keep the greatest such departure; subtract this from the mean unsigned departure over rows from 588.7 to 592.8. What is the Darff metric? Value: -0.69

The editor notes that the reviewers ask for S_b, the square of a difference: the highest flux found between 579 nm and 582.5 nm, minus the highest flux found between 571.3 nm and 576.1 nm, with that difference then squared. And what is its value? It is 0.0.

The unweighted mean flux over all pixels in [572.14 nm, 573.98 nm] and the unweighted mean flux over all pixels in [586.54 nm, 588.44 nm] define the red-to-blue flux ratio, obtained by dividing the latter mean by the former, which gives 0.91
